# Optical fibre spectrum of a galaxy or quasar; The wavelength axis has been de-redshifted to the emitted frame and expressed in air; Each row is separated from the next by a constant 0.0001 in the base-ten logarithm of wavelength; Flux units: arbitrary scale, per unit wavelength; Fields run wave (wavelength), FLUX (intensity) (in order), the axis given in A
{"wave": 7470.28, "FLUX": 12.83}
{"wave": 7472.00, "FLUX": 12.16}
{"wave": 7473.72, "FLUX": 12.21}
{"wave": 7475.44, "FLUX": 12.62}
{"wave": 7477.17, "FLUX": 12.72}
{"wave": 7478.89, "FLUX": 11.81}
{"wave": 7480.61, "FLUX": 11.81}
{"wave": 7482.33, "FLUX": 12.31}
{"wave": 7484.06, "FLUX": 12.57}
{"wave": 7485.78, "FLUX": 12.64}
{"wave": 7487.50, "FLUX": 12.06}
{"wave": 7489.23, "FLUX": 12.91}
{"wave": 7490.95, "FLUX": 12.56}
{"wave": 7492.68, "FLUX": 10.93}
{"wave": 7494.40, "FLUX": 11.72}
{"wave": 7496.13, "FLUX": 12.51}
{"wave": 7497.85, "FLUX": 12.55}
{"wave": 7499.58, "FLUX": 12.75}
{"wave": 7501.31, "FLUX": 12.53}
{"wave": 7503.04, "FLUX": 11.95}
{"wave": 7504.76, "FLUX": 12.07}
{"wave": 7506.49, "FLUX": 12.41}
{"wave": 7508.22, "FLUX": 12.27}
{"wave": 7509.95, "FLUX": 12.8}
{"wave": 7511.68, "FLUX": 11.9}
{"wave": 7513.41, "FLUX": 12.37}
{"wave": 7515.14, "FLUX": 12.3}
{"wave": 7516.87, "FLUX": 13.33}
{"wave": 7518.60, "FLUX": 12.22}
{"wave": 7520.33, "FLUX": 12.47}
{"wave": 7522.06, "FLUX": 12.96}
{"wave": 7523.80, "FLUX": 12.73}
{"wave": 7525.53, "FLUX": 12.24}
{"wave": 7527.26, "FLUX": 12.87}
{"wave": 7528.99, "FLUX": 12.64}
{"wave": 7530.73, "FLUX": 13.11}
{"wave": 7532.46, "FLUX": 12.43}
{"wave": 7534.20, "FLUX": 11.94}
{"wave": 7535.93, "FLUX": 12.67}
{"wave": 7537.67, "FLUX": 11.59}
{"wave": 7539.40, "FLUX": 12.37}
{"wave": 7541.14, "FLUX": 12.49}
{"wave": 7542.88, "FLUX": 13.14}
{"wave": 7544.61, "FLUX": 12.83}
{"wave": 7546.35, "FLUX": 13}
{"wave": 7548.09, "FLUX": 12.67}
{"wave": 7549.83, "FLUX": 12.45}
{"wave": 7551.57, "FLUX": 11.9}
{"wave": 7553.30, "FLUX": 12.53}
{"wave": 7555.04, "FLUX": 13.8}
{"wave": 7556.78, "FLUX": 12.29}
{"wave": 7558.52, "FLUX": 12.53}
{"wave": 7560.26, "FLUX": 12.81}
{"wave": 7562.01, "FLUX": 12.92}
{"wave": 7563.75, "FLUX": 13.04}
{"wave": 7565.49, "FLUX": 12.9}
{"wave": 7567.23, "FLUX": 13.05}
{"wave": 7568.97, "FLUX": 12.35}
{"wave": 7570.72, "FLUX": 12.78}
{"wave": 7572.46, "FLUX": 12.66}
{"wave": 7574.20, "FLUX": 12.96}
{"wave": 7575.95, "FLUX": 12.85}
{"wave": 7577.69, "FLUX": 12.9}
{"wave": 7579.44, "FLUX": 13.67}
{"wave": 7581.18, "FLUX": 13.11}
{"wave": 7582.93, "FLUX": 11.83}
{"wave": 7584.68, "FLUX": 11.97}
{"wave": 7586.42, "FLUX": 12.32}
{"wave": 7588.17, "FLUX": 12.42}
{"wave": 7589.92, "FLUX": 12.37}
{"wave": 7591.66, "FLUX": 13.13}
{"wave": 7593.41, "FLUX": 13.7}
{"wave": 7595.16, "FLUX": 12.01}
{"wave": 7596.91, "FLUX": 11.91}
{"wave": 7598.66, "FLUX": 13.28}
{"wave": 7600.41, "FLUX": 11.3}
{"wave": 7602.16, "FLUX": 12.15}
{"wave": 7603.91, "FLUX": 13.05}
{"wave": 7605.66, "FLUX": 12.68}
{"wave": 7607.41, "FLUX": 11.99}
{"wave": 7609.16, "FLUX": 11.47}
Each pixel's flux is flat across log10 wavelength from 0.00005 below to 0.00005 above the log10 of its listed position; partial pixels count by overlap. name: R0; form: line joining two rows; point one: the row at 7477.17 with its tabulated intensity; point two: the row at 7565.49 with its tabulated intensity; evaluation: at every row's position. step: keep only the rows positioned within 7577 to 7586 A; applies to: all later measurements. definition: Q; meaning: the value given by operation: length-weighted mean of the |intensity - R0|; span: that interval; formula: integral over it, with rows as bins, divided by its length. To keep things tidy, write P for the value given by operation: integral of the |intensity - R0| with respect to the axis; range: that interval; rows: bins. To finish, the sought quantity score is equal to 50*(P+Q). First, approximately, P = 5.5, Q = 0.62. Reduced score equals 308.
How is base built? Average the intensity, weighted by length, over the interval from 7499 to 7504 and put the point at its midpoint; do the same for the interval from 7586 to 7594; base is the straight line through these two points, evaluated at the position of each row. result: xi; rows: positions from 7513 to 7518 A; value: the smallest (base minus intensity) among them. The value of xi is -0.87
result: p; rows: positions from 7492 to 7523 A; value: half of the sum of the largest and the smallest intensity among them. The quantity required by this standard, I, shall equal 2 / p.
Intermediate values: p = 12.1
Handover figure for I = 0.165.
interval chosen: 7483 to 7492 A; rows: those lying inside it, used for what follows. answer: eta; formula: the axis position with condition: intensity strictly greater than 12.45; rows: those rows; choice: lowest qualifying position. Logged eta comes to 7484.06 A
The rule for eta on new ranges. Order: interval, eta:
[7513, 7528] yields 7516.87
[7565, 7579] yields 7565.49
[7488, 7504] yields 7489.23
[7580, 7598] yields 7581.18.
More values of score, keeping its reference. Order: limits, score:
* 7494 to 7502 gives 141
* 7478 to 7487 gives 254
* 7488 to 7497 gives 345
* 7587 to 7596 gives 297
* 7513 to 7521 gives 216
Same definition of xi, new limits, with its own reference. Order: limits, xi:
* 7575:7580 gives -0.93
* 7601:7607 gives -0.20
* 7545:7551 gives -0.41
